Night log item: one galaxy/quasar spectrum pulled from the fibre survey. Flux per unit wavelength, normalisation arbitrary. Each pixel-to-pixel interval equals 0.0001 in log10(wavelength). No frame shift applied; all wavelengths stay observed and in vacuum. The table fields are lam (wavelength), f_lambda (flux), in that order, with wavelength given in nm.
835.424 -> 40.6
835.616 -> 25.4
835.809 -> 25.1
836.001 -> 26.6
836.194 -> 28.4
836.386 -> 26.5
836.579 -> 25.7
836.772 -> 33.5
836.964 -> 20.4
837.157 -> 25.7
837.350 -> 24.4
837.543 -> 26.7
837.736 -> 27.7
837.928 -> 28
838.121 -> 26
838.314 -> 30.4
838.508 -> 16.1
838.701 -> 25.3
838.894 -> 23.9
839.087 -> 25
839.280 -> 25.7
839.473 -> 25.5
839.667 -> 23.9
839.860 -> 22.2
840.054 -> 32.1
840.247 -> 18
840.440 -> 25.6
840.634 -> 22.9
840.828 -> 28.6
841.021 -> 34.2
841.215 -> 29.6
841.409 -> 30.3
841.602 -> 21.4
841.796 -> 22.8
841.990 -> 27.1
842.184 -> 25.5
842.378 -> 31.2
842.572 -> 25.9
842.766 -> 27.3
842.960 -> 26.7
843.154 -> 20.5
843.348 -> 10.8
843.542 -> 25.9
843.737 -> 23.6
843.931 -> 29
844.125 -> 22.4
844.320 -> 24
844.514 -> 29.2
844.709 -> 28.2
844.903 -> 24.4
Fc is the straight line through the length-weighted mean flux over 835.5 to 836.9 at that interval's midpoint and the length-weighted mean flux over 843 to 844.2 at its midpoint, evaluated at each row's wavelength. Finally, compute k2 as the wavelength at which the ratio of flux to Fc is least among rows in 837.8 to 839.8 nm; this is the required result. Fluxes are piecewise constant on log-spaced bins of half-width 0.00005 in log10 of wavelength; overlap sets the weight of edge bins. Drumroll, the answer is 838.508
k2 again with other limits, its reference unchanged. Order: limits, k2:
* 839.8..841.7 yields 840.247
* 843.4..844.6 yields 844.125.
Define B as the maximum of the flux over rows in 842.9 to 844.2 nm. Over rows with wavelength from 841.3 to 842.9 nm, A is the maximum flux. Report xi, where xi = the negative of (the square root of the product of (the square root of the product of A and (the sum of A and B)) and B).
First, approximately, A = 31.2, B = 29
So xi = -35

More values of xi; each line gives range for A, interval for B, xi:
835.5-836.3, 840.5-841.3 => -38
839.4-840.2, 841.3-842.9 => -38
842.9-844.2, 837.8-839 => -36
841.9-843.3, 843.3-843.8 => -33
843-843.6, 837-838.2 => -32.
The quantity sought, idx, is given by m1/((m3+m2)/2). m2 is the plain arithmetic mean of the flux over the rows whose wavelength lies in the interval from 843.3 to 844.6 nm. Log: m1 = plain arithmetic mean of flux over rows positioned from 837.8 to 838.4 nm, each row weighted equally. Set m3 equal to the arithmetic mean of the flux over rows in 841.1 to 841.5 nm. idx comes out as 1.05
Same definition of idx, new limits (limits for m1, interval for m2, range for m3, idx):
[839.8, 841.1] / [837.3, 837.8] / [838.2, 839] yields 1.05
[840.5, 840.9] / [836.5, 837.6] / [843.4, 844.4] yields 1.01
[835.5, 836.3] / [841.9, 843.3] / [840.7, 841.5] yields 0.93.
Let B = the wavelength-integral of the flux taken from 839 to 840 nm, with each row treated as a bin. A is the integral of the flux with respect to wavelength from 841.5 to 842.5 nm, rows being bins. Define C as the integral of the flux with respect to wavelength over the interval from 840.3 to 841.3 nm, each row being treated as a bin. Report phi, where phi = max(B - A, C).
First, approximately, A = 25.6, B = 24.8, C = 27.7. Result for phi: 28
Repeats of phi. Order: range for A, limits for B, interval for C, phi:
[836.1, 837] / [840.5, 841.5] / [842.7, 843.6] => 20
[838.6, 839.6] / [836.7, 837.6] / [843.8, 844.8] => 26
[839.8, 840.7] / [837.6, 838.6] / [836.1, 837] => 25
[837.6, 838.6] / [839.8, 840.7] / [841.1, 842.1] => 26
